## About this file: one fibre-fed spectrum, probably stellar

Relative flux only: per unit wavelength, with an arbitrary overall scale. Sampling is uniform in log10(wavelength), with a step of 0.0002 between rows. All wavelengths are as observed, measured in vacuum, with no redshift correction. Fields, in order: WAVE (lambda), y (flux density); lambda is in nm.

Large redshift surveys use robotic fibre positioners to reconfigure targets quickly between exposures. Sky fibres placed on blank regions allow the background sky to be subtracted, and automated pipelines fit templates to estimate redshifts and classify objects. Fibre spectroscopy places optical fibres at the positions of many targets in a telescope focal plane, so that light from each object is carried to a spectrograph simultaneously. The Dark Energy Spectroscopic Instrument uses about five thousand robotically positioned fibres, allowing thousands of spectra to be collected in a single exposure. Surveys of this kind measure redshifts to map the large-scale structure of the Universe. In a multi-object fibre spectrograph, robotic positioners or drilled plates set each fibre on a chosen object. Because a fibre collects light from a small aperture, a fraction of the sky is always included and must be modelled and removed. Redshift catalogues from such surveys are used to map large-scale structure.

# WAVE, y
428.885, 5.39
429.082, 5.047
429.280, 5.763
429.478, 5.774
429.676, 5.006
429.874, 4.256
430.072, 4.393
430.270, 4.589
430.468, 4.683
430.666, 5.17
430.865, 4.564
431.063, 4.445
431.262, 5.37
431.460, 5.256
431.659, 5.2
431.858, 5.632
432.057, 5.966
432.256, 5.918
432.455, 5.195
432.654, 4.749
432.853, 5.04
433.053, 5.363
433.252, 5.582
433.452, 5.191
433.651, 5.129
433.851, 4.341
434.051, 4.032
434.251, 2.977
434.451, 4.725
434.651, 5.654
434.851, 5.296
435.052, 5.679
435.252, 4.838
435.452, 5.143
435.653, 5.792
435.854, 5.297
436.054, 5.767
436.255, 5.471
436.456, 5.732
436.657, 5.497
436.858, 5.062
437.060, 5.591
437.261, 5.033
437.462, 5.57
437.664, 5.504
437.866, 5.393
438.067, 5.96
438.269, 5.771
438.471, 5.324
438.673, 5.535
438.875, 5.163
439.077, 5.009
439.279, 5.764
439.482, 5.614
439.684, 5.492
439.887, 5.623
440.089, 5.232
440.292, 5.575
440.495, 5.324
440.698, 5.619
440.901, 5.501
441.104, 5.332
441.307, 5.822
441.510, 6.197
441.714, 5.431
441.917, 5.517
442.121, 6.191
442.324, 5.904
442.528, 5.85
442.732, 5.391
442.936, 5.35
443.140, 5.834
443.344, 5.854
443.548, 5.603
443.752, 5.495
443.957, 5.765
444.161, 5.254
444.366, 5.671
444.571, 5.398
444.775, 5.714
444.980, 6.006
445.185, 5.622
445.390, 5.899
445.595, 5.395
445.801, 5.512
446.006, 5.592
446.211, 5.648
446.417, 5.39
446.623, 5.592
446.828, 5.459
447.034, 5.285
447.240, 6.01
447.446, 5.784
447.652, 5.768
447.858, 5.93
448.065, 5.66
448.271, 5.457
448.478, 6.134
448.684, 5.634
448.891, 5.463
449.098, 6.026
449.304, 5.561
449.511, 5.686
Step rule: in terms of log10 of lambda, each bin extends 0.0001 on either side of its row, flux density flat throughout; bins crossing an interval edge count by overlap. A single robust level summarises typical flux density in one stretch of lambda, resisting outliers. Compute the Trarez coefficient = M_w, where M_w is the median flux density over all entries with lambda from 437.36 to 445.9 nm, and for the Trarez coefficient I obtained 5.57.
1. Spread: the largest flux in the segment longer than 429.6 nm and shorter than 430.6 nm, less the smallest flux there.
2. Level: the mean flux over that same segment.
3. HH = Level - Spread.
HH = 3.8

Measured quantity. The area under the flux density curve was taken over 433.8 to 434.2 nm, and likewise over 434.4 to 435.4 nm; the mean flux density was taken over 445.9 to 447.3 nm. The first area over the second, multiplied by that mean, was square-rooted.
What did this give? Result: 1.3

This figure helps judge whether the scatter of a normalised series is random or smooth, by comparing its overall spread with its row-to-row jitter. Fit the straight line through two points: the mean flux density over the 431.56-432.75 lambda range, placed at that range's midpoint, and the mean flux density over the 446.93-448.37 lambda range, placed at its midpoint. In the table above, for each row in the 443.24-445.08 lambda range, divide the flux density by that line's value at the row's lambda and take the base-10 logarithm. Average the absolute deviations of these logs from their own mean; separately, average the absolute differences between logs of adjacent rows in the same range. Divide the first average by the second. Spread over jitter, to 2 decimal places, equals 0.58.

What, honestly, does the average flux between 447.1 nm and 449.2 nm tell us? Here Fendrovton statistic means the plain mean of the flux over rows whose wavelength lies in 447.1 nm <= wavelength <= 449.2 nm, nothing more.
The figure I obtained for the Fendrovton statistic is 5.8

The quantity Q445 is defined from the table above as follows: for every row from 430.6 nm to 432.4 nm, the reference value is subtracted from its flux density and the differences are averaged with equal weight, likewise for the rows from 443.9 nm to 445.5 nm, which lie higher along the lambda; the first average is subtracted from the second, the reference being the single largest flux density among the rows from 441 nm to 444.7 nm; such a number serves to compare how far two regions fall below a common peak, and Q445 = 0.4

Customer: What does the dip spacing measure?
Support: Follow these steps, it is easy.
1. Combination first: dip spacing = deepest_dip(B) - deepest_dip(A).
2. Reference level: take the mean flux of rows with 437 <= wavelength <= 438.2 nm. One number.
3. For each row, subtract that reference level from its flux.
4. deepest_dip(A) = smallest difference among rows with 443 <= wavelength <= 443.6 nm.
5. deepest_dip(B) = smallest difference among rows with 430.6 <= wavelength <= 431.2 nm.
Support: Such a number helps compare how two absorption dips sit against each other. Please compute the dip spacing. -1.2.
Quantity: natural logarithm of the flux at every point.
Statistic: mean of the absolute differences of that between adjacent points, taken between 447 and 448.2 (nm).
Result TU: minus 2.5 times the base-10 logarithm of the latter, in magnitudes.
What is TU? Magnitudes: 3.28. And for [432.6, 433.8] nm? 3.27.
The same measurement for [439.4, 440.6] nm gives 3.36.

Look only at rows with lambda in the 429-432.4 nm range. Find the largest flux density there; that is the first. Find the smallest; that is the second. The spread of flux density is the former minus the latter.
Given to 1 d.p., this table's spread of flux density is 1.7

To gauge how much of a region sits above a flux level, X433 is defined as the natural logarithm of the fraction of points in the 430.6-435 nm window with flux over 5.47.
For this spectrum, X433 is -1.48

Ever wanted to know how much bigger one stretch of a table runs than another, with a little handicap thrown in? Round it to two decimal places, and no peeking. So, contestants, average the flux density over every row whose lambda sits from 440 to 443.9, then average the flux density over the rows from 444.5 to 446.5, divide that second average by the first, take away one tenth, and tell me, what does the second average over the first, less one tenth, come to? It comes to 0.90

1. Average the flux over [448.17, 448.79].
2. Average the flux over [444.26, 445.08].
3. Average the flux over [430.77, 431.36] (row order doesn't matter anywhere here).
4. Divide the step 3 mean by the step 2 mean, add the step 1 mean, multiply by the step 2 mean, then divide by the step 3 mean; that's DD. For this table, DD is 7.8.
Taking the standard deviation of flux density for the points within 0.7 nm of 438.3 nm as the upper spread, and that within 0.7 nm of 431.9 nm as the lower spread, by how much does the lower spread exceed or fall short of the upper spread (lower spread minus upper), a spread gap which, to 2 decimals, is 0.06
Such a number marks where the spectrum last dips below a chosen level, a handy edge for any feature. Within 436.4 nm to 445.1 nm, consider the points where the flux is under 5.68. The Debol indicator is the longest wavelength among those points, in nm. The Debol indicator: 444.571 nm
